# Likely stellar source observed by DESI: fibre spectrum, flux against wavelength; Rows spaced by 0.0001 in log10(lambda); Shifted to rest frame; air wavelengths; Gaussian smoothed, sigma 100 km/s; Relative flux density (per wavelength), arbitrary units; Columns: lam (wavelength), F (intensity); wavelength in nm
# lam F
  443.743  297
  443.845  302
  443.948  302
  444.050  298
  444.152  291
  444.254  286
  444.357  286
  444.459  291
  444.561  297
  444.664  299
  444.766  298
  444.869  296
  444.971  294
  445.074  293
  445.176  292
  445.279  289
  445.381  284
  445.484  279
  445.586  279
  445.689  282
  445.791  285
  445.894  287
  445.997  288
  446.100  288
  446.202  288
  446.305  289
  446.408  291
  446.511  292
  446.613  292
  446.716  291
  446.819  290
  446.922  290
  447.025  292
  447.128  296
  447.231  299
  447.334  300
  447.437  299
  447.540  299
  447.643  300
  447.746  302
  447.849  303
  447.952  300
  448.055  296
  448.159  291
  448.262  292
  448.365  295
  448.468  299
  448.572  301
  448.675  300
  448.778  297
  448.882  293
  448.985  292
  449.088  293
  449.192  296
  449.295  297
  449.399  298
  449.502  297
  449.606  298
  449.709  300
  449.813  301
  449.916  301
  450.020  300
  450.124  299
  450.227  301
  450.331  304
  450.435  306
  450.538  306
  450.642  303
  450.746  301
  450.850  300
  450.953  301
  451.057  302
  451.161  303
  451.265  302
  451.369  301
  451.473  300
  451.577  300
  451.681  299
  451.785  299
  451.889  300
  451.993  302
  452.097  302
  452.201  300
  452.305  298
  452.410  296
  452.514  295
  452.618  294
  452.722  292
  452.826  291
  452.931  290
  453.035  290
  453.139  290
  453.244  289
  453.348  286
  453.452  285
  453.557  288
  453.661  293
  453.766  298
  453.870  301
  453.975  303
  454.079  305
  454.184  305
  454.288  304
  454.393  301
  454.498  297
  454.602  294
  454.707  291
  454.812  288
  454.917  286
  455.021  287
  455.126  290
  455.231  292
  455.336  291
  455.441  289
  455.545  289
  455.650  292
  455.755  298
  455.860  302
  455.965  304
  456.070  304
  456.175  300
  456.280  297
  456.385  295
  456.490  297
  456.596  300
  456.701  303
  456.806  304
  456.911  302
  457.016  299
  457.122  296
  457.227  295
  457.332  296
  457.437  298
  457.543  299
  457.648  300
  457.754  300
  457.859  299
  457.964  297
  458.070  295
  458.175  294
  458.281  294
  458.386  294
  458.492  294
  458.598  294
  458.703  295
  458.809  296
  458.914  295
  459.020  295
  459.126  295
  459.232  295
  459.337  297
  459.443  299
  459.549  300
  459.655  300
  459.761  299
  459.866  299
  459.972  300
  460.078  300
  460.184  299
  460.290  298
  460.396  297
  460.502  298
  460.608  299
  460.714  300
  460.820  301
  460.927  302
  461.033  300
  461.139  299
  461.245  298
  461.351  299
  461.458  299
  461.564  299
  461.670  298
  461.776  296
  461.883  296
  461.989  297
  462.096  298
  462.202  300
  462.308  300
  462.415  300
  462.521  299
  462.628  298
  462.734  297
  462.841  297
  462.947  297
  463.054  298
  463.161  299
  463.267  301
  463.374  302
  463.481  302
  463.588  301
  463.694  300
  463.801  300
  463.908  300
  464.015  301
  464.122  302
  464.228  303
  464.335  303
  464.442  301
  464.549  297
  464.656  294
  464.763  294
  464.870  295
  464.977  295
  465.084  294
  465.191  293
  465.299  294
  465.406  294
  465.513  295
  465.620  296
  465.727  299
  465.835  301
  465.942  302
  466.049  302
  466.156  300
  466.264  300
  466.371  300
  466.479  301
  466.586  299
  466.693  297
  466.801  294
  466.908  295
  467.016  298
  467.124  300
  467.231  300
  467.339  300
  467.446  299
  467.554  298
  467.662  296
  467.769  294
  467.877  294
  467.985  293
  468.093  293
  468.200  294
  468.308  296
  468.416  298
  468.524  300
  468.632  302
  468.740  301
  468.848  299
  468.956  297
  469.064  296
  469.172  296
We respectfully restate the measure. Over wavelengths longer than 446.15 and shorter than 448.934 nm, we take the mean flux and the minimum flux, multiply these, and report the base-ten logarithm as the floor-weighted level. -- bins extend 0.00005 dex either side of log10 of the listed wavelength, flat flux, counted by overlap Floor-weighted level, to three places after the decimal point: 4.930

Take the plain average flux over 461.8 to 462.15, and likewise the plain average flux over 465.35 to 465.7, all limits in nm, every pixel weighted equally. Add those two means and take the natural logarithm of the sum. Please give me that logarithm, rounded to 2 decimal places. 6.38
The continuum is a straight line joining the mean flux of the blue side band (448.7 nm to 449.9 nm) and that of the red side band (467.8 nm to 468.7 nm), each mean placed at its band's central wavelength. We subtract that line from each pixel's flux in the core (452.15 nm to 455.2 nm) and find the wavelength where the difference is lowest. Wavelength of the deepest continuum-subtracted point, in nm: 453.452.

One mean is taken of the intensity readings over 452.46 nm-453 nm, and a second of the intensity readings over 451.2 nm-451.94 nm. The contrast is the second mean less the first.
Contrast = 8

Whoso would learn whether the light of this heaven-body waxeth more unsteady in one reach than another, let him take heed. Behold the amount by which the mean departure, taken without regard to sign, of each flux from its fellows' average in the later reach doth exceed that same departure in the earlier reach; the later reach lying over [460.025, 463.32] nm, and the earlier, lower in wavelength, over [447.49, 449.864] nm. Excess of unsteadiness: -1.6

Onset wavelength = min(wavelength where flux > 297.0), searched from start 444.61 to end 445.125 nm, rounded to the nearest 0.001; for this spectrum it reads 444.664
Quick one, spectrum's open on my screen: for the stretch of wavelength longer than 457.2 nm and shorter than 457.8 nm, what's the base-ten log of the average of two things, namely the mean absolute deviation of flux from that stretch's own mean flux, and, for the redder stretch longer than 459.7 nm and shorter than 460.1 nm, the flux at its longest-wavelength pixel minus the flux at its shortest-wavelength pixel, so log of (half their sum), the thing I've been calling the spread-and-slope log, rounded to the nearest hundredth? 0.12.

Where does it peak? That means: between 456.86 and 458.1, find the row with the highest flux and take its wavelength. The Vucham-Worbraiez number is 456.911 nm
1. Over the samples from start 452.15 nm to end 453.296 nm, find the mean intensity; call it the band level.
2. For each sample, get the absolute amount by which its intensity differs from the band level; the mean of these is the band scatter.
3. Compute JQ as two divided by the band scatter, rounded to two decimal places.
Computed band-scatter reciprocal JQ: 0.64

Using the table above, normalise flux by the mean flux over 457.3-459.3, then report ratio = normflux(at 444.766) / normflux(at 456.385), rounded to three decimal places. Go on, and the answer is 1.010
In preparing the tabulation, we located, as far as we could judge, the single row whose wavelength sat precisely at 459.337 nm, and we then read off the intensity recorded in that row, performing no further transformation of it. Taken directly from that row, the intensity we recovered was 297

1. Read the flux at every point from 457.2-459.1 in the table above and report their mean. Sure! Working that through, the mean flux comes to 296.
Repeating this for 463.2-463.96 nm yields 301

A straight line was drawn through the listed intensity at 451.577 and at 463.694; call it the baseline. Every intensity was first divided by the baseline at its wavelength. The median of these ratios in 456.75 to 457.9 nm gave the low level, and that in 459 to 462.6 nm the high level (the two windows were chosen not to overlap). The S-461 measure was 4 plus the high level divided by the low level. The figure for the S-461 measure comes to 5.00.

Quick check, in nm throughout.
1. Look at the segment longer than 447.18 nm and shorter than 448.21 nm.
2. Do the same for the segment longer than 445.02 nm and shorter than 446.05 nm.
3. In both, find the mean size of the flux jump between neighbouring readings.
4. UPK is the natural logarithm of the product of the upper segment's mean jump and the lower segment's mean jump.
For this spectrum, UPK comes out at 1.6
